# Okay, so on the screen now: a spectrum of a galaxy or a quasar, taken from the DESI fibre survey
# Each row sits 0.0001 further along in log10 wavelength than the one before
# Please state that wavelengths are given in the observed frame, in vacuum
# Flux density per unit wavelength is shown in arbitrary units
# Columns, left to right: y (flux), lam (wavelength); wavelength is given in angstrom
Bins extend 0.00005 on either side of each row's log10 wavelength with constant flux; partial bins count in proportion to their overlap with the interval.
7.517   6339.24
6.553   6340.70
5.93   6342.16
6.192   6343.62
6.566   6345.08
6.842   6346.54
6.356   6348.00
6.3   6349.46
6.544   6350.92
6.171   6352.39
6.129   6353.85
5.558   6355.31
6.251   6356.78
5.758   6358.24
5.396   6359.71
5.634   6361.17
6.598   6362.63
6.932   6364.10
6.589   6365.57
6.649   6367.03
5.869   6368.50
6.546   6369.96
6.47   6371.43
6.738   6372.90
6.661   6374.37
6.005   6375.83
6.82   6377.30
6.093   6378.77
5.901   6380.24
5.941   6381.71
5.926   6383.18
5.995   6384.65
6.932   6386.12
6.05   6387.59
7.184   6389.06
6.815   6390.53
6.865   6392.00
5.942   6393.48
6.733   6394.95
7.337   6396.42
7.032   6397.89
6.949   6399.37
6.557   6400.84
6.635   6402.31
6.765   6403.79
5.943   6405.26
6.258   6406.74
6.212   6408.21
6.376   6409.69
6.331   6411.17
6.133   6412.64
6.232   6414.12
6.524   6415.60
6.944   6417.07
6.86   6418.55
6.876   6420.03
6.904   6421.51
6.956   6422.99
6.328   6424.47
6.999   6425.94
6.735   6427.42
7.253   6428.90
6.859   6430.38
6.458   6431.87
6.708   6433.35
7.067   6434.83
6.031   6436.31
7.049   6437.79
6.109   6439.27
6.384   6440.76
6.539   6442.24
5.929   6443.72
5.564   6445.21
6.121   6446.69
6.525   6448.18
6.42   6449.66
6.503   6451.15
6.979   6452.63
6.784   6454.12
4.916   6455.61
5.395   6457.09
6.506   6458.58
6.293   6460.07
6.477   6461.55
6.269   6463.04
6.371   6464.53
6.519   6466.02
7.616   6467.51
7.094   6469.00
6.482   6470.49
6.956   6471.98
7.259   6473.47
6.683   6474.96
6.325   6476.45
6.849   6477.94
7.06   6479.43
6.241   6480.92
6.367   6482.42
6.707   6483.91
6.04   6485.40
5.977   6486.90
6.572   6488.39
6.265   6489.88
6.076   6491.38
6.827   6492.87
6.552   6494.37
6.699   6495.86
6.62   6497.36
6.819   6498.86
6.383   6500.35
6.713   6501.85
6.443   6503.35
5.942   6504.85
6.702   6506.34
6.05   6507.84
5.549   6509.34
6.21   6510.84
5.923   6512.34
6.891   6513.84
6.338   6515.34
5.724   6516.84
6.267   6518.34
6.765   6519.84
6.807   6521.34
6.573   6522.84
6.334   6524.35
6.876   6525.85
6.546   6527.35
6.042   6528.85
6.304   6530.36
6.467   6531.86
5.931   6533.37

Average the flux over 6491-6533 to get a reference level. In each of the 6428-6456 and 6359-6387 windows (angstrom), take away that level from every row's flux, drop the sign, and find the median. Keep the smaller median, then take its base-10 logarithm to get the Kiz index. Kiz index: -0.43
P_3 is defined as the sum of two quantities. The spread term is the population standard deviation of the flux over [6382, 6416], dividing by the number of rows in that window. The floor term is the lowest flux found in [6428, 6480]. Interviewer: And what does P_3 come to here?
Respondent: 5.3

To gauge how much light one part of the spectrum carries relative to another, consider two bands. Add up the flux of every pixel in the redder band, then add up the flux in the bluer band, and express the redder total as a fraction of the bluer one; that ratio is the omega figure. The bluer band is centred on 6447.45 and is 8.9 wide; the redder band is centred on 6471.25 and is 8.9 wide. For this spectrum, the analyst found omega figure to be 1.14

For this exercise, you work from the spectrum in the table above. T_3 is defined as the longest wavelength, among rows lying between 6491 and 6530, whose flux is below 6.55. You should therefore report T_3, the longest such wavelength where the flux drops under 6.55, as 6528.85 angstrom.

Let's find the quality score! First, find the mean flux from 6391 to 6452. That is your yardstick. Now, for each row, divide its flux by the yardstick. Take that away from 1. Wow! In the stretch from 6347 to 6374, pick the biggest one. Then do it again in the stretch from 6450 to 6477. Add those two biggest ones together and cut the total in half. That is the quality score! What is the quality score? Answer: 0.21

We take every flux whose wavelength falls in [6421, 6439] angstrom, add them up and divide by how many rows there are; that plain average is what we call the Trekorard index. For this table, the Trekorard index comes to 6.8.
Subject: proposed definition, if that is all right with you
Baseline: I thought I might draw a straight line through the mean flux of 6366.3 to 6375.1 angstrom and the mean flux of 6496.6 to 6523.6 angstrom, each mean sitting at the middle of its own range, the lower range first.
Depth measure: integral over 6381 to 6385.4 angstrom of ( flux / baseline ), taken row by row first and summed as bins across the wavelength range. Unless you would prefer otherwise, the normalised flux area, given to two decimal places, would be 4.05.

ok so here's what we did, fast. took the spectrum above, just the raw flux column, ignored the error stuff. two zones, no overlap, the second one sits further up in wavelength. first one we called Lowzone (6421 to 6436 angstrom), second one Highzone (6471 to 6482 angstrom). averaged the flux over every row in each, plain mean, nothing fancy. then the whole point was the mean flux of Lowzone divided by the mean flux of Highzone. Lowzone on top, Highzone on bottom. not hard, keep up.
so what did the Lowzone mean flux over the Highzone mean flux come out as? 1.01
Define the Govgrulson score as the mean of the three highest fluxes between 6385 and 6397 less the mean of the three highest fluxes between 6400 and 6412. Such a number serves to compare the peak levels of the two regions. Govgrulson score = 0.5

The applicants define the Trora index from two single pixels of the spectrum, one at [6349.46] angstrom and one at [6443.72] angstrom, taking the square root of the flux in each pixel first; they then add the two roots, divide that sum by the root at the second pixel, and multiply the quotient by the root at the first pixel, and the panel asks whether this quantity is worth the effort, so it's 5.10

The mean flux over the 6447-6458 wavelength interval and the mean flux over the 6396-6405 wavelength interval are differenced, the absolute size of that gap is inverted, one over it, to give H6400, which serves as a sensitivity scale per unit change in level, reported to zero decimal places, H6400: 2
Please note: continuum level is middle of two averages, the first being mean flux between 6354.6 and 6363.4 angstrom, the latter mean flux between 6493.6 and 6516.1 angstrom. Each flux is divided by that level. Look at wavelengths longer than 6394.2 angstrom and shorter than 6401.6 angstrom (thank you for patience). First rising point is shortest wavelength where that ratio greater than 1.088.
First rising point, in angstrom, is 6394.95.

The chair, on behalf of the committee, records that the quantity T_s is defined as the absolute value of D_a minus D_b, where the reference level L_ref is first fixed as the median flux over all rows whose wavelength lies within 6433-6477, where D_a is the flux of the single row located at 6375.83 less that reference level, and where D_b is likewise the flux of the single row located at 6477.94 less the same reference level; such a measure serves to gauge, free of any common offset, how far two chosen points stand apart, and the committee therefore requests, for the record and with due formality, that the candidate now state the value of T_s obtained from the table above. 0.84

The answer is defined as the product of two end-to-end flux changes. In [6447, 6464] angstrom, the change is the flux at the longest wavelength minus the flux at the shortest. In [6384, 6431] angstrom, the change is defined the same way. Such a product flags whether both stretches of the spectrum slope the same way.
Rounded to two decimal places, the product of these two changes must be -0.22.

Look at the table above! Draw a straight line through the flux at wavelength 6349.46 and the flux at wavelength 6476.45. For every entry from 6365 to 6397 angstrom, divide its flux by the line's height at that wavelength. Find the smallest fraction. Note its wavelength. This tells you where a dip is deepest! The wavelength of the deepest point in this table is 6368.50 angstrom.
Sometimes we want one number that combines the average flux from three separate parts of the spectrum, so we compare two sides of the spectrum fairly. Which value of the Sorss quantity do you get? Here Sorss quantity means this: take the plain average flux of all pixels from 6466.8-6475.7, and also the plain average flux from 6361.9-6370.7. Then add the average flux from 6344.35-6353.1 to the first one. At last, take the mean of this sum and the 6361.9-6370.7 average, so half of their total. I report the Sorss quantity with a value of 10.0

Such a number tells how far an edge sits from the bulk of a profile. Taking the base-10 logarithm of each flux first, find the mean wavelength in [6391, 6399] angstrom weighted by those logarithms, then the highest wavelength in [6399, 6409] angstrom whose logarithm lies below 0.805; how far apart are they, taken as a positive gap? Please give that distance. 13.2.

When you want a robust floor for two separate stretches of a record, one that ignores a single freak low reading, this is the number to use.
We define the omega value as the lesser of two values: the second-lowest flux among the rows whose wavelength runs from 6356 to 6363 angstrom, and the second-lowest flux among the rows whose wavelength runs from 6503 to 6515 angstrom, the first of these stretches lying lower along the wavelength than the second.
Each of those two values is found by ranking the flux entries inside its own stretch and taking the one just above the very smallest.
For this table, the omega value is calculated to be 5.63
